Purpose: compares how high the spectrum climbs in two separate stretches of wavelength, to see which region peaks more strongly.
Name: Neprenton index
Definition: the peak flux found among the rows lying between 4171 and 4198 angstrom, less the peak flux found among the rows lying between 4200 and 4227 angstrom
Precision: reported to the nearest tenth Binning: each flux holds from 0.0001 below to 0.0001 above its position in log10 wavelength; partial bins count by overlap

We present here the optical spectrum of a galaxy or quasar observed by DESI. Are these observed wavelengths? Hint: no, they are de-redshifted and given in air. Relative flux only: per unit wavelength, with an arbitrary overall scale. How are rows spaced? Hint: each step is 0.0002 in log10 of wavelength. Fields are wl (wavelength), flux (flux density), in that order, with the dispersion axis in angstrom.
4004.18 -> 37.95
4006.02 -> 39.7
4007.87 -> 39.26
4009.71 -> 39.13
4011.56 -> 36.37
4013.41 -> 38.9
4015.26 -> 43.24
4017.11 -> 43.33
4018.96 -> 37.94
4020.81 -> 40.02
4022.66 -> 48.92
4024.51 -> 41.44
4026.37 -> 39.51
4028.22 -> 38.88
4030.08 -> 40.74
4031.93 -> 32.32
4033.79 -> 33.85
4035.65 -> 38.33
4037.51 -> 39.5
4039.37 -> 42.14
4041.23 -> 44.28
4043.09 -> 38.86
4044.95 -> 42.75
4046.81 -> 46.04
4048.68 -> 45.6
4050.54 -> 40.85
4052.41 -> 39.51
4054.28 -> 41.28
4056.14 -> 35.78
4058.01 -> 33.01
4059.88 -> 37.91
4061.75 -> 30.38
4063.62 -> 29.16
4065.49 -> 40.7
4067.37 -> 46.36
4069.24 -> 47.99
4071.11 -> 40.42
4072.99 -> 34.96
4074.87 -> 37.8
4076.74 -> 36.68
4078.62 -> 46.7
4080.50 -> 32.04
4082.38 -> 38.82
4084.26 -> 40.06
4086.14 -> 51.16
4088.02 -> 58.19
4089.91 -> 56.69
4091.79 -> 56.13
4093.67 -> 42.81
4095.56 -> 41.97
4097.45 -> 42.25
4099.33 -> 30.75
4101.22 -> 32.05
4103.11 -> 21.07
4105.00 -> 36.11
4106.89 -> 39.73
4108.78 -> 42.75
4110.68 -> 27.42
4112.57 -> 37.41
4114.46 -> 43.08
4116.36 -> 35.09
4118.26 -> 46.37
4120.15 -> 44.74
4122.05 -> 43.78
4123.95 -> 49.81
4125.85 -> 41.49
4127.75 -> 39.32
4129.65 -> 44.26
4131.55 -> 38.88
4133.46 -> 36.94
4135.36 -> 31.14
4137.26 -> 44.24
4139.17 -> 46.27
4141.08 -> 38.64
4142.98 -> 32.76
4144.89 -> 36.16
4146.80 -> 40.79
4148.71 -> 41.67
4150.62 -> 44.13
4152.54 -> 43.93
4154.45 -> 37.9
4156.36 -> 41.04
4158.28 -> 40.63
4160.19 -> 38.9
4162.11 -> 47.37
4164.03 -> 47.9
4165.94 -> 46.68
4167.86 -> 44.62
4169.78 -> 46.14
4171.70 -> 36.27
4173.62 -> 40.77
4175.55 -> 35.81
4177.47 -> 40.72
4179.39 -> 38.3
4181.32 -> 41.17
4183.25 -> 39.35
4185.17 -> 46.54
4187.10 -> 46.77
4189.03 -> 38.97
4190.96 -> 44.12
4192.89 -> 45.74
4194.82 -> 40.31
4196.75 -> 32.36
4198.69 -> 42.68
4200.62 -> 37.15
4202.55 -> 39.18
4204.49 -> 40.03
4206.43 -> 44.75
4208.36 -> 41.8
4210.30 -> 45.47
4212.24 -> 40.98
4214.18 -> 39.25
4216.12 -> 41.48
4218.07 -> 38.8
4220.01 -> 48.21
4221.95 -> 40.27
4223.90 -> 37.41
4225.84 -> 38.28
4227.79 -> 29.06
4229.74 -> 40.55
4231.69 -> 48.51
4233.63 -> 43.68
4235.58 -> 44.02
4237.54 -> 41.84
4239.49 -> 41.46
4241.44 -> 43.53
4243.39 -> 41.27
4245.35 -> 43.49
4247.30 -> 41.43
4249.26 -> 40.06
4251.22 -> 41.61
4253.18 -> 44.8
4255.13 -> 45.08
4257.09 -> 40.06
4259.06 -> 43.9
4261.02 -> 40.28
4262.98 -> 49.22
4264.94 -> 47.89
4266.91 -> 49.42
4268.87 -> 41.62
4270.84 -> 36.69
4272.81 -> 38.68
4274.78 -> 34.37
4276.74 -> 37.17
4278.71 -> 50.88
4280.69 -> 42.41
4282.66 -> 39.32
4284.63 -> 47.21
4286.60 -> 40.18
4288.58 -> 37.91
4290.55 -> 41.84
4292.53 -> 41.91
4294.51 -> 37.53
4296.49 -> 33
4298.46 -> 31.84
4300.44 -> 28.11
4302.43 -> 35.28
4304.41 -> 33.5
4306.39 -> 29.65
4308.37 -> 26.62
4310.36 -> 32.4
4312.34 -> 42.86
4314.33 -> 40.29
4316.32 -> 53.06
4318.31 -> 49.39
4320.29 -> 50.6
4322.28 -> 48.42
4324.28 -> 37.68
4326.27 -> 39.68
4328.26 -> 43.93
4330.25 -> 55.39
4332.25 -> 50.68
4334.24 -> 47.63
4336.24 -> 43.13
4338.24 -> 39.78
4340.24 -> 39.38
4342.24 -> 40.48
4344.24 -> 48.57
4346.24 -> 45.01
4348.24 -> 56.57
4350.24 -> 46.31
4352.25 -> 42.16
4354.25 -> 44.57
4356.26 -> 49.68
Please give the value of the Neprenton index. -1.4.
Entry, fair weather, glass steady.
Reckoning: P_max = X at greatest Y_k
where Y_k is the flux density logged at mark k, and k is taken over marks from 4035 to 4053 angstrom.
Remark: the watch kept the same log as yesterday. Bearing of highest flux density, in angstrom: 4046.81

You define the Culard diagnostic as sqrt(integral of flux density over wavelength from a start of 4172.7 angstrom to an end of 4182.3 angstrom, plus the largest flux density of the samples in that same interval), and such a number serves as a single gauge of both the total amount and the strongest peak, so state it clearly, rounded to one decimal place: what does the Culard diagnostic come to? 20.5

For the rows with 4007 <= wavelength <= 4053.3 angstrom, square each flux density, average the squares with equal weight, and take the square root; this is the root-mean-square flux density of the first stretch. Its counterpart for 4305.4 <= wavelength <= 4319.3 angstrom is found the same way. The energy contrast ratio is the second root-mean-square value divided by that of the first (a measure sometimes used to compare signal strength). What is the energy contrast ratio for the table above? 0.99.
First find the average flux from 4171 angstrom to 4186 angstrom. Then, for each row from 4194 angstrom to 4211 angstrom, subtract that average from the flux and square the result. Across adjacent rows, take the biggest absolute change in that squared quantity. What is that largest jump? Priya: 56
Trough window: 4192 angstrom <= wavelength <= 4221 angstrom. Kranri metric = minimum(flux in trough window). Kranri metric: 32.36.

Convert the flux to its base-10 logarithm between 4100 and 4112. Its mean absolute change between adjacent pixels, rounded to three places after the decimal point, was 0.136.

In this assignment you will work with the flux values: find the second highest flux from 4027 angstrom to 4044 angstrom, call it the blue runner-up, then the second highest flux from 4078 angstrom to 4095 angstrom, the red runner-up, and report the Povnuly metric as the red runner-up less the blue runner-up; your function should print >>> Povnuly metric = 15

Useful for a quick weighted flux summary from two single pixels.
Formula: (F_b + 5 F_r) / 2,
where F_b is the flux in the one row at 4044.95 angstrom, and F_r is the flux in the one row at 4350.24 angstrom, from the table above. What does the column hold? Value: 137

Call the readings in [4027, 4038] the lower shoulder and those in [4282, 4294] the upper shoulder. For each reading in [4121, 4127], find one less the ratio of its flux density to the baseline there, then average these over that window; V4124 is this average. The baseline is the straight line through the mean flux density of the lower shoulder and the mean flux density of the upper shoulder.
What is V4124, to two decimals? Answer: -0.16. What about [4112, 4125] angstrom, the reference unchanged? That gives -0.11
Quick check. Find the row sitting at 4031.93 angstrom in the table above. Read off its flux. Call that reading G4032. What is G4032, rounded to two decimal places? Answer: 32.32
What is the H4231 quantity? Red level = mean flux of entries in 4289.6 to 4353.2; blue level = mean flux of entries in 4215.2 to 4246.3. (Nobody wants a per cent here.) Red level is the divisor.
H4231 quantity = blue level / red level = 0.99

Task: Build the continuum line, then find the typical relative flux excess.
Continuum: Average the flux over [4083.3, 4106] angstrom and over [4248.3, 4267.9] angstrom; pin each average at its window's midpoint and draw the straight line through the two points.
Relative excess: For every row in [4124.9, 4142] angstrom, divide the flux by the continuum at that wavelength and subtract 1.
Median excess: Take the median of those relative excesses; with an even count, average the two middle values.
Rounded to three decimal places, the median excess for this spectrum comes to -0.081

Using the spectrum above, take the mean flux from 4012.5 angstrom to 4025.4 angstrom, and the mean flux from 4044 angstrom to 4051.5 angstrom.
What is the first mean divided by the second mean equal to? 0.96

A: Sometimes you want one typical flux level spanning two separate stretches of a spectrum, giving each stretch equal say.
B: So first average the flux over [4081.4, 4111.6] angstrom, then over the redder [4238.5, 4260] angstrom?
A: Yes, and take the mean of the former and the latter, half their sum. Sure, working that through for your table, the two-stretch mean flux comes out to 41.8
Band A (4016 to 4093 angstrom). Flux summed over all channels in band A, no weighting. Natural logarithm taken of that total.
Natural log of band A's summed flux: 7.43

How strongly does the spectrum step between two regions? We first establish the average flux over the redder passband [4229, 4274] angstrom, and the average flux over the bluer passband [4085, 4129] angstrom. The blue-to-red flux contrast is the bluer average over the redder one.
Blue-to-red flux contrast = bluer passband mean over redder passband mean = 0.97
